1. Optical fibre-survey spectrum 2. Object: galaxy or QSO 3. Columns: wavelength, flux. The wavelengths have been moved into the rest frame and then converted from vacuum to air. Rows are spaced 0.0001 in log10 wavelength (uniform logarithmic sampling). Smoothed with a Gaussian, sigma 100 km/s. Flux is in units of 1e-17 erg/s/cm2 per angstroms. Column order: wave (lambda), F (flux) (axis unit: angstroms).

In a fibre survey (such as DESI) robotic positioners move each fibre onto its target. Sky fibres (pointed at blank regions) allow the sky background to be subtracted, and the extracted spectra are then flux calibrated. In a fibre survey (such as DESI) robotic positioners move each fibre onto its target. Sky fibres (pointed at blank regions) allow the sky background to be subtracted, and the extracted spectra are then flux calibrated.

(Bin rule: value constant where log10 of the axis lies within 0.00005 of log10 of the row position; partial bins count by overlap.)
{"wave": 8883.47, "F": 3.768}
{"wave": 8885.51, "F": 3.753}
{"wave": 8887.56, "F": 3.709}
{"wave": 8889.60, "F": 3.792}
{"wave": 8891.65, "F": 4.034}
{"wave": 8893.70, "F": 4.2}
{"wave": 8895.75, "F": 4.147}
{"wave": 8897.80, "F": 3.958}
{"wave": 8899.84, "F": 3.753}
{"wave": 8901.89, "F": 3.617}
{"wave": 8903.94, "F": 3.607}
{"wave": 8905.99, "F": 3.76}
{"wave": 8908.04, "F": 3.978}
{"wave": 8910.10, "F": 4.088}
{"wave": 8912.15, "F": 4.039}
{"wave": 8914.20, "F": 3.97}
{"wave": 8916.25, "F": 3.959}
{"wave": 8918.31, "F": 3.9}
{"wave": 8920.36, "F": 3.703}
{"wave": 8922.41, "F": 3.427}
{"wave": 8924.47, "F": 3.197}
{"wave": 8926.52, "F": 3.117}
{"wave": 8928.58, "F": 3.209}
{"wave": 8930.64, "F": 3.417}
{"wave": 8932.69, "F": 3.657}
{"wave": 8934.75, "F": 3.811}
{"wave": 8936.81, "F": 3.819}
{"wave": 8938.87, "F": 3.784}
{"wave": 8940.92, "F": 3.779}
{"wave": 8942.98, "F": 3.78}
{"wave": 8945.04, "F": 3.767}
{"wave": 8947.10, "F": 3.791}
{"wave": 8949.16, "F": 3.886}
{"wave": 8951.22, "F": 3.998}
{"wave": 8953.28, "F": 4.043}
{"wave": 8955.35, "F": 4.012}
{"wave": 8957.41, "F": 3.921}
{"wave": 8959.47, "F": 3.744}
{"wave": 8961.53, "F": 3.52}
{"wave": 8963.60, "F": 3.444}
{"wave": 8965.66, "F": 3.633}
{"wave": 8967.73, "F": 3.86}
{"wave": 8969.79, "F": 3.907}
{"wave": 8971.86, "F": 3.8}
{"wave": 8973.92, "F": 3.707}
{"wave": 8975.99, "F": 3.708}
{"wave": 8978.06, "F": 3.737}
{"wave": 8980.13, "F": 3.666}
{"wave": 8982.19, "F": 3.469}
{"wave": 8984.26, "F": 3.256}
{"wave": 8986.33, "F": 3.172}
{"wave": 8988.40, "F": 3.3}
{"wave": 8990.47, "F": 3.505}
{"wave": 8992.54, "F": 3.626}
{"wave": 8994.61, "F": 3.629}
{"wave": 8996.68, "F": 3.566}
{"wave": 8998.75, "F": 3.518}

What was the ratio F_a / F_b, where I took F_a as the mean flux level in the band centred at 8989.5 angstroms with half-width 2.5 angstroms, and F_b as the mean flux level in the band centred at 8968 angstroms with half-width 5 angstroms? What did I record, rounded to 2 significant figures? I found 0.91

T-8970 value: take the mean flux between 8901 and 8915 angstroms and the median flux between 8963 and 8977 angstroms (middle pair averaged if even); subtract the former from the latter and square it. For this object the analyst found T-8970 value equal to 0.025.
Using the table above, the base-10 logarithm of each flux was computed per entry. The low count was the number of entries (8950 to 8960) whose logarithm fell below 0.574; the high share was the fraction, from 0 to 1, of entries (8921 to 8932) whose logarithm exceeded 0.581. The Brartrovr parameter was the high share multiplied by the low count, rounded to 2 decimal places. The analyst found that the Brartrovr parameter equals 0.00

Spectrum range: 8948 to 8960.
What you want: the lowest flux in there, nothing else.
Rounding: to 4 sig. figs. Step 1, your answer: 3.744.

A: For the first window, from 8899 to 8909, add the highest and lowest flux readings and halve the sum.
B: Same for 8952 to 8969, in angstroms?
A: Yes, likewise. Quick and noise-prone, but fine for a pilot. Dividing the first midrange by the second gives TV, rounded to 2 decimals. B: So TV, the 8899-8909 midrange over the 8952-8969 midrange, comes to 1.01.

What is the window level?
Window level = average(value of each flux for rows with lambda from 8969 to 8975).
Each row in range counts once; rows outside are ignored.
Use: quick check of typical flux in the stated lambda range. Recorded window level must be 3.80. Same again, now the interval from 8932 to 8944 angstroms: 3.77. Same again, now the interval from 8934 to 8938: 3.81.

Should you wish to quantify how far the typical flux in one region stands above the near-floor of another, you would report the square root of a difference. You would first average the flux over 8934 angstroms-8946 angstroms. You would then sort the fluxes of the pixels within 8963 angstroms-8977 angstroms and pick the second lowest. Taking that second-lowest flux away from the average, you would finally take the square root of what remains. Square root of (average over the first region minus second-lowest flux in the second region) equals 0.40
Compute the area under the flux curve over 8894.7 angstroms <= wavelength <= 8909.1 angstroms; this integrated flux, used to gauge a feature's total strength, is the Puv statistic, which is 55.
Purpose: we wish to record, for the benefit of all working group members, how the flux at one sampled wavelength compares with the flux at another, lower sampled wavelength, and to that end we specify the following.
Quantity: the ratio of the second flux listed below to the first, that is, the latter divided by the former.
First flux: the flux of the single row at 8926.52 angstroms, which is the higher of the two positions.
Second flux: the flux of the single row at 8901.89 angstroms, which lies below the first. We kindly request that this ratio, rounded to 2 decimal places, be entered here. 1.16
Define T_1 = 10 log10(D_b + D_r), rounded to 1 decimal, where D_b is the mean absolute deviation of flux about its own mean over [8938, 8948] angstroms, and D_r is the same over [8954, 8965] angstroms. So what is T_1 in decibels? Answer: -6.9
